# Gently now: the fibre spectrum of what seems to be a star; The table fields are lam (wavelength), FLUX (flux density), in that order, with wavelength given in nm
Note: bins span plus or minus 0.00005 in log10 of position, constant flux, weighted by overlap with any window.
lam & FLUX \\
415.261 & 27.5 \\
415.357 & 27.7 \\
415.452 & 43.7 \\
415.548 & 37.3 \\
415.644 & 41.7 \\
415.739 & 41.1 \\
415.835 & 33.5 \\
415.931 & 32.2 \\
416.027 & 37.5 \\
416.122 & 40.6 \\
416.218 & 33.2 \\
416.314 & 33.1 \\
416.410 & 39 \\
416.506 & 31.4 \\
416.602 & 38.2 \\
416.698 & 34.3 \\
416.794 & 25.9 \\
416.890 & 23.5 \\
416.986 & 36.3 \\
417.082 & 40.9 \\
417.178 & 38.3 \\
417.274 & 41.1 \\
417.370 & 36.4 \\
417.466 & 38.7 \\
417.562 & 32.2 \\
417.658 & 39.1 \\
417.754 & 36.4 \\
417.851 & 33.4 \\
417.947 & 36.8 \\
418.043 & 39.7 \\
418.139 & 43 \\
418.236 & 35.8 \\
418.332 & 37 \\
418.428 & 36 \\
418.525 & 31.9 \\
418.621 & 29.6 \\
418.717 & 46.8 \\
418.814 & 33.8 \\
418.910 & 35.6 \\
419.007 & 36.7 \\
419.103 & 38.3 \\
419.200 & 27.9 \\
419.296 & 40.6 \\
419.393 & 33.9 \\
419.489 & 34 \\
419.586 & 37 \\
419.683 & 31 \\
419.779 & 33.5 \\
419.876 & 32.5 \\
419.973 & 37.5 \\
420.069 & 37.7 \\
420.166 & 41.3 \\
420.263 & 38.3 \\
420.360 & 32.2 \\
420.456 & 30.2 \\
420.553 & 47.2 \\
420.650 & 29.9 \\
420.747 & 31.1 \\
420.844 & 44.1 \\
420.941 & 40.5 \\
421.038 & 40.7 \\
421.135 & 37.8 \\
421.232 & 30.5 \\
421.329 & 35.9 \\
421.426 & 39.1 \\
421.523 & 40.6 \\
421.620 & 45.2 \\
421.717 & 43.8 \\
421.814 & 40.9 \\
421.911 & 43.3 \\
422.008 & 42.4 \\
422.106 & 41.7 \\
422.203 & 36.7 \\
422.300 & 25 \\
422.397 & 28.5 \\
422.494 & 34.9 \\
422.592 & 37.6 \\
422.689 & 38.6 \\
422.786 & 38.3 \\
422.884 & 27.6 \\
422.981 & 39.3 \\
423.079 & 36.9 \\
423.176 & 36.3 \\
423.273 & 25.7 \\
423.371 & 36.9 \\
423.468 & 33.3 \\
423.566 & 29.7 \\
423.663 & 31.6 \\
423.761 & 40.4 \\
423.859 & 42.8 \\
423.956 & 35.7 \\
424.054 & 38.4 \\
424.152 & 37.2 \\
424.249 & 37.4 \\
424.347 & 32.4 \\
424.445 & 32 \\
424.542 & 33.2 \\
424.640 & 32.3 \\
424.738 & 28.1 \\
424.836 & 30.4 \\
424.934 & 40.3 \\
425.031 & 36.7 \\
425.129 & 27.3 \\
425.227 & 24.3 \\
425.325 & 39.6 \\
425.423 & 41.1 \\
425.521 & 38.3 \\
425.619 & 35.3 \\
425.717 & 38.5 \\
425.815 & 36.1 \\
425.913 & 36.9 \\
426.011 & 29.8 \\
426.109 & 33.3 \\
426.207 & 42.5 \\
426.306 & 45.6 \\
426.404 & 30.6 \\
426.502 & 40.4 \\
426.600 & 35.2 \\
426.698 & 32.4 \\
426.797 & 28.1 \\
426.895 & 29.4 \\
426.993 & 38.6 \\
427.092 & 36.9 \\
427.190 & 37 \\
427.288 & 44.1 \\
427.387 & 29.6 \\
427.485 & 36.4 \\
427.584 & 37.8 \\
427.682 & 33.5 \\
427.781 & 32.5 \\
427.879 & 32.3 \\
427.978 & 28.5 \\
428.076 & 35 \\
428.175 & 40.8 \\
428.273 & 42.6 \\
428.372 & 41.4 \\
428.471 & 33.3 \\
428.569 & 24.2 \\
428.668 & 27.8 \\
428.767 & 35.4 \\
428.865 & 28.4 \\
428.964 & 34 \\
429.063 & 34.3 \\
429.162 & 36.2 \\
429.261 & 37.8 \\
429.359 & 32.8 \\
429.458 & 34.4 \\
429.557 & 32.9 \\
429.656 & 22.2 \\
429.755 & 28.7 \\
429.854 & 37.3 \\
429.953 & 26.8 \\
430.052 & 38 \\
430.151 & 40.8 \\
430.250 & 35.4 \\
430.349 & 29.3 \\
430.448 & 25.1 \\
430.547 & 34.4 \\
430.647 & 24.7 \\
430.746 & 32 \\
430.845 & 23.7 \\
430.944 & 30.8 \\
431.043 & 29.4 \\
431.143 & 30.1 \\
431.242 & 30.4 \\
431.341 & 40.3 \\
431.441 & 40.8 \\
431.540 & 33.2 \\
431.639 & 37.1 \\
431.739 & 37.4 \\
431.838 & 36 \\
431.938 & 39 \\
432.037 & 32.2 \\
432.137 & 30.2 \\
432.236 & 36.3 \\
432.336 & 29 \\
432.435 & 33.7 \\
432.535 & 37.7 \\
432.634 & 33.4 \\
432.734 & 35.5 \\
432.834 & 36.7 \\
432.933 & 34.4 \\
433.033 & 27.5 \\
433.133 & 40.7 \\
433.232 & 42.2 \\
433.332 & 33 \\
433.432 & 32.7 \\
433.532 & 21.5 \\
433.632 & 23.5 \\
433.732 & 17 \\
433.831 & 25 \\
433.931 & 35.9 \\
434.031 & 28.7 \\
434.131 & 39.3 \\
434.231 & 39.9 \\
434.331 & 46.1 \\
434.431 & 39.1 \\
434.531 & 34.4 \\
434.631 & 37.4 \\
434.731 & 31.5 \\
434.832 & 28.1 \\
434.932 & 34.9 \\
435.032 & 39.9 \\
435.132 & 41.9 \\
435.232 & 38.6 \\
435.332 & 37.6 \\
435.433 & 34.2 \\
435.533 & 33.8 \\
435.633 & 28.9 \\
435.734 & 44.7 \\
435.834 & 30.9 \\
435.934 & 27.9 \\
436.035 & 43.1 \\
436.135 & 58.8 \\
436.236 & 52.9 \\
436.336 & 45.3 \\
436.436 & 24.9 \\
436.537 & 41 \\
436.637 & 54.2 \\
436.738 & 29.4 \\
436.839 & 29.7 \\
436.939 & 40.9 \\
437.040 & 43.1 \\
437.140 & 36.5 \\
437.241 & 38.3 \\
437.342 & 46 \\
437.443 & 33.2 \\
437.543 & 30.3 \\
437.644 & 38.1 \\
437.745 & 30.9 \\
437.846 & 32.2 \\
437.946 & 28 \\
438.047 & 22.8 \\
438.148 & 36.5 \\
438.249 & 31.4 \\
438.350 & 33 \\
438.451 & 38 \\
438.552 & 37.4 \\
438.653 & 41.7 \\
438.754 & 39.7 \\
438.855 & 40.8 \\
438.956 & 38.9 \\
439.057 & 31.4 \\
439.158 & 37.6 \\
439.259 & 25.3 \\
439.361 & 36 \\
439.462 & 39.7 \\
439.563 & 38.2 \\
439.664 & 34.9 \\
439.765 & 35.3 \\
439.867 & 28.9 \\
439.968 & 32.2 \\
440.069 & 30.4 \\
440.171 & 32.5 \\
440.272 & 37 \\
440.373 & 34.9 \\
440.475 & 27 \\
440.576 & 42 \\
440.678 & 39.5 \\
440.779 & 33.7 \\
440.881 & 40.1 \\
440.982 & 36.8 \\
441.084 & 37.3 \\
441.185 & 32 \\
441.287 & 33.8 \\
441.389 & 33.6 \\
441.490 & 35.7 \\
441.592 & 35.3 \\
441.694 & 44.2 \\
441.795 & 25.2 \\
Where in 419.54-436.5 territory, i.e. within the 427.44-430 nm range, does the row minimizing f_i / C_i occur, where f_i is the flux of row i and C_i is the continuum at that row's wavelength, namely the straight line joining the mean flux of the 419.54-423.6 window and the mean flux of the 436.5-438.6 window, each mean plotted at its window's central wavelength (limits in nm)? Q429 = 429.656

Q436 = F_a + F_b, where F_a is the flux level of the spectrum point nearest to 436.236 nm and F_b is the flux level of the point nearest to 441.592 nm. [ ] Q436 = 88.2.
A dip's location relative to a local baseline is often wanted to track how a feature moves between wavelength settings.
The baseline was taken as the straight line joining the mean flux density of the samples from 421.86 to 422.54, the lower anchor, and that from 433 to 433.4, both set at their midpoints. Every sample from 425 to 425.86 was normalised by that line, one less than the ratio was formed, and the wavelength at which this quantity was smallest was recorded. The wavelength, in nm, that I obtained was 425.227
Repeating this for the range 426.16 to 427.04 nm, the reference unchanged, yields 426.797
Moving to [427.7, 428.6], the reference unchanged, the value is 428.569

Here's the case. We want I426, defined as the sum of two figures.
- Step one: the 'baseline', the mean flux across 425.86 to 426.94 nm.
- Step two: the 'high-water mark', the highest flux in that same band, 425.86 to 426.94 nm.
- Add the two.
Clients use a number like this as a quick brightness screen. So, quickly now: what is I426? 80.5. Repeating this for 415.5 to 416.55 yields 78.1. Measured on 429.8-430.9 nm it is 72.4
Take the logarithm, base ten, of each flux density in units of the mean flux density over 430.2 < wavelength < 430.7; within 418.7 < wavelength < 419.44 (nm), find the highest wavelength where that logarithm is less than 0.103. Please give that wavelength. 419.393 nm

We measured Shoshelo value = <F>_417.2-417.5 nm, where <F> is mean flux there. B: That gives 38.7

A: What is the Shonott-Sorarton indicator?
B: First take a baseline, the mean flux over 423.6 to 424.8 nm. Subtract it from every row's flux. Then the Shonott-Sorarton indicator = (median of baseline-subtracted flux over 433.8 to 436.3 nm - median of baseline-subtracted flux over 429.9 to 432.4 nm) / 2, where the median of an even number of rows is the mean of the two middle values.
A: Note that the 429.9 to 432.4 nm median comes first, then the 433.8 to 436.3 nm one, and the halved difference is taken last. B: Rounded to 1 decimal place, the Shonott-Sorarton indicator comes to 2.6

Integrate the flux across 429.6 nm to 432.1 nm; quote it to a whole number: 81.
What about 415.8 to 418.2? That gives 86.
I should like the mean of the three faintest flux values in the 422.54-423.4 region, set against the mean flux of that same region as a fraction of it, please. 0.85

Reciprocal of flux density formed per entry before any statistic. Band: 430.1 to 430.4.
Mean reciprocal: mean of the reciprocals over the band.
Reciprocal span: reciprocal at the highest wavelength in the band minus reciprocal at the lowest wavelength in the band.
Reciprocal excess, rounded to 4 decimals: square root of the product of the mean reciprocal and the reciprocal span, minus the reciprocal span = 0.0071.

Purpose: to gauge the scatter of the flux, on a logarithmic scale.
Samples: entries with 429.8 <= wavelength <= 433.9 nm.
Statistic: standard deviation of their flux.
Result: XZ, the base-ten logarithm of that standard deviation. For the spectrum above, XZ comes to 0.77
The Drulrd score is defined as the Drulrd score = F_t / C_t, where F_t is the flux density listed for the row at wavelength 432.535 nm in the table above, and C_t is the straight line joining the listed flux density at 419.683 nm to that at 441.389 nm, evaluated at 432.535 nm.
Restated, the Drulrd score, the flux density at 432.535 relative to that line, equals 1.16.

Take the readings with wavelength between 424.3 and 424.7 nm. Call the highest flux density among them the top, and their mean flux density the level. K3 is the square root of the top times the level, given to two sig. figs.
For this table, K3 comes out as 33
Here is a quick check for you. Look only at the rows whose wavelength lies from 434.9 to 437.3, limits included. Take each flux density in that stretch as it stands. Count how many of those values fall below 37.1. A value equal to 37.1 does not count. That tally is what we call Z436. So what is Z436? 10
